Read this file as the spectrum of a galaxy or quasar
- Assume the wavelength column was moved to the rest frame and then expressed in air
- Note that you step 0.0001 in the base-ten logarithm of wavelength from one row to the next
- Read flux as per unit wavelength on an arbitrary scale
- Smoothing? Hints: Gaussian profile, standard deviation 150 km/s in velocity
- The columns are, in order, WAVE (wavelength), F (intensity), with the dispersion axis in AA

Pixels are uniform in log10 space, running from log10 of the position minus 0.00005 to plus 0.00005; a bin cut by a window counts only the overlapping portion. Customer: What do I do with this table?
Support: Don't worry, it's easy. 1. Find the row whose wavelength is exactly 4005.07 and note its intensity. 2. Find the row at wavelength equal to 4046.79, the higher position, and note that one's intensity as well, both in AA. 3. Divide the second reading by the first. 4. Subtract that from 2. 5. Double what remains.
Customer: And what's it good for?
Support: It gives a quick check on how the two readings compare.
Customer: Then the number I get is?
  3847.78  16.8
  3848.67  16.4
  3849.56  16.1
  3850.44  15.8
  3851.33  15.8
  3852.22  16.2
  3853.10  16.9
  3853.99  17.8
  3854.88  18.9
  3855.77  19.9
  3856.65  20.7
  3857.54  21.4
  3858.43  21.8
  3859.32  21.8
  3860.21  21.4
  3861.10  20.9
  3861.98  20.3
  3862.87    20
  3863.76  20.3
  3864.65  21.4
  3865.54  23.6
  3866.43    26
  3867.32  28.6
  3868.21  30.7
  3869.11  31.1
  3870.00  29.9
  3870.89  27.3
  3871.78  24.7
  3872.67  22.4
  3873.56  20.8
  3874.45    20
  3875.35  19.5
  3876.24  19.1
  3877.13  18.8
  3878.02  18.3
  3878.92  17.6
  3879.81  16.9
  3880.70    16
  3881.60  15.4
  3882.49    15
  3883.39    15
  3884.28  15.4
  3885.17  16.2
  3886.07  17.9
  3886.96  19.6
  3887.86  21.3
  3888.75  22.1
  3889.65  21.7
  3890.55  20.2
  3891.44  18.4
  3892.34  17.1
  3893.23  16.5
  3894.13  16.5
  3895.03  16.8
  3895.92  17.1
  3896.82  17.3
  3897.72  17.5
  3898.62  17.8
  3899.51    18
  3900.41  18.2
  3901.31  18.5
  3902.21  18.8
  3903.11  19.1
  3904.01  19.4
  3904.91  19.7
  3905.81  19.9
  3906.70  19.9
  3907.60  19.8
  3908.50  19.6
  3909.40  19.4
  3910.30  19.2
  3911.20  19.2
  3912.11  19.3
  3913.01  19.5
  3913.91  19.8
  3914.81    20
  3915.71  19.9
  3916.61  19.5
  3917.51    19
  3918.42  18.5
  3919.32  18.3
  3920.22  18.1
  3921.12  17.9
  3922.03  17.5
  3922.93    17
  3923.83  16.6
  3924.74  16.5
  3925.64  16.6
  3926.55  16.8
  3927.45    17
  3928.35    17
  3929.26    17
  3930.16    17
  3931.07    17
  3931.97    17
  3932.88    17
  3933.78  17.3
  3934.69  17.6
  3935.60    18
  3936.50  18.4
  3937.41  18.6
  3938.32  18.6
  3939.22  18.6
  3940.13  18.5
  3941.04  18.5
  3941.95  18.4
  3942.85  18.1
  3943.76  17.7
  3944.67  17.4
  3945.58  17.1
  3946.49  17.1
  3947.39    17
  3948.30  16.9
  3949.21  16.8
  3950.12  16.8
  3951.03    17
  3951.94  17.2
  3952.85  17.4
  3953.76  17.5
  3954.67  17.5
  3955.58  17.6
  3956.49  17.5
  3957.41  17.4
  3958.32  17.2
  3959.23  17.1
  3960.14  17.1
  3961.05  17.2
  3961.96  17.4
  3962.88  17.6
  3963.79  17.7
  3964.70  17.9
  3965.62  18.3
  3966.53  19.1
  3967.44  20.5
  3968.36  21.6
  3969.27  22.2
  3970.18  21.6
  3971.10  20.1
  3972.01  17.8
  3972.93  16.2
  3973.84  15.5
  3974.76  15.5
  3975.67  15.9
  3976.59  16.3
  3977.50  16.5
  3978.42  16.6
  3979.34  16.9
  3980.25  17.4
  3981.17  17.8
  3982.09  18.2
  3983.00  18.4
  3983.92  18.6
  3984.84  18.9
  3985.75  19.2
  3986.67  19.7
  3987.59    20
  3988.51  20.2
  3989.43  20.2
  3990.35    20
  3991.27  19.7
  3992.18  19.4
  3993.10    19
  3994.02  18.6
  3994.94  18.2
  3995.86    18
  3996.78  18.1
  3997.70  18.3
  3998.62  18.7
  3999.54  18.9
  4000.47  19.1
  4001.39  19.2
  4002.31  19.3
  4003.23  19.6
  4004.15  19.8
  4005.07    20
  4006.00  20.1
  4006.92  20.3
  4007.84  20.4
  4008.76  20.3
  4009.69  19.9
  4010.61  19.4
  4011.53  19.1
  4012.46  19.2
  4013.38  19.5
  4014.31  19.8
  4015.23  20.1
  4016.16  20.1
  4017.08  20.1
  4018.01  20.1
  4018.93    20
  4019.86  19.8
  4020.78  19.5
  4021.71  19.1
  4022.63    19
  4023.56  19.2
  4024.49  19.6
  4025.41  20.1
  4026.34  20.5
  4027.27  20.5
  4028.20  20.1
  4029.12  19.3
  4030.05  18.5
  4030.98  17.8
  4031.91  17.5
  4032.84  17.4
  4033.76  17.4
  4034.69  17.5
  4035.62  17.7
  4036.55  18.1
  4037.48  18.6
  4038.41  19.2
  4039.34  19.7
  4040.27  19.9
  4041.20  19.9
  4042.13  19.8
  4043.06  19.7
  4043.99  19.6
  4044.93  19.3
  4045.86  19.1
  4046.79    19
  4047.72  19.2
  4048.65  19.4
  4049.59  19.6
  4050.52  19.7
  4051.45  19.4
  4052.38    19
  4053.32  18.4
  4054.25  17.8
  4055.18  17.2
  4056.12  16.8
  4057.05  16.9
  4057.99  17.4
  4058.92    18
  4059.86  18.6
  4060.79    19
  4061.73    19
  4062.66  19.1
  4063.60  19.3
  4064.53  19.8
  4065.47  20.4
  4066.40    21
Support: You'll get 2.10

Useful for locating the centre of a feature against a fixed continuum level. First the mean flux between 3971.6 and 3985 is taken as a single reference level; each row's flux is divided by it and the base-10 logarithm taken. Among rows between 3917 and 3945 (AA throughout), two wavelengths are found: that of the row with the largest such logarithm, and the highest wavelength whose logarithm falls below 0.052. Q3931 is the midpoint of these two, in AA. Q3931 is 3931.1 AA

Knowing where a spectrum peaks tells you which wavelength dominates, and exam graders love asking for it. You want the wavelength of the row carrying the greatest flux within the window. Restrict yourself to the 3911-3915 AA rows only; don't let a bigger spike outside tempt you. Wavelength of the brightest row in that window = 3914.81 AA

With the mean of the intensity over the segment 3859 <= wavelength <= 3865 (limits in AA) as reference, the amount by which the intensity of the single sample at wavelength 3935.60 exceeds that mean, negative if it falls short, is -3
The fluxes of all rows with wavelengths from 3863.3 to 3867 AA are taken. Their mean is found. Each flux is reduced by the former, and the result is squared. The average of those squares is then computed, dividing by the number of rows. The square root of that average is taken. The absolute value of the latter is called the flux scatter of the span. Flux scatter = 2.2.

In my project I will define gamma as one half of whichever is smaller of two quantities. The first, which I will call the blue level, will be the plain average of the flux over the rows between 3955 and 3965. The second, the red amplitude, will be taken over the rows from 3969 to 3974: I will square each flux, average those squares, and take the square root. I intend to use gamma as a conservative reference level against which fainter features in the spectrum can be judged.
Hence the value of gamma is 8.71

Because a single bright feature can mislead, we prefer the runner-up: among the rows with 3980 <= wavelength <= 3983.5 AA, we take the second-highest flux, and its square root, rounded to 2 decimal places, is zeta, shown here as 4.27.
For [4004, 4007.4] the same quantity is 4.48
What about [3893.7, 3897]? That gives 4.14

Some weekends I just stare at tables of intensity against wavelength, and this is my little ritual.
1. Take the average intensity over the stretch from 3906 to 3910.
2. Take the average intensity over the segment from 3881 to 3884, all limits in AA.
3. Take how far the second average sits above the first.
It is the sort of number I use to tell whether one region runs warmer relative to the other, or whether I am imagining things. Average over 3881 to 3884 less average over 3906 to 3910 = -4.5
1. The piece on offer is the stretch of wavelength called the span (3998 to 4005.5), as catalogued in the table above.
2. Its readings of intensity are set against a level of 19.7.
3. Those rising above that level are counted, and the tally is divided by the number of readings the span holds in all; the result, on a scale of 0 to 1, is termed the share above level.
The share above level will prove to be 0.25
